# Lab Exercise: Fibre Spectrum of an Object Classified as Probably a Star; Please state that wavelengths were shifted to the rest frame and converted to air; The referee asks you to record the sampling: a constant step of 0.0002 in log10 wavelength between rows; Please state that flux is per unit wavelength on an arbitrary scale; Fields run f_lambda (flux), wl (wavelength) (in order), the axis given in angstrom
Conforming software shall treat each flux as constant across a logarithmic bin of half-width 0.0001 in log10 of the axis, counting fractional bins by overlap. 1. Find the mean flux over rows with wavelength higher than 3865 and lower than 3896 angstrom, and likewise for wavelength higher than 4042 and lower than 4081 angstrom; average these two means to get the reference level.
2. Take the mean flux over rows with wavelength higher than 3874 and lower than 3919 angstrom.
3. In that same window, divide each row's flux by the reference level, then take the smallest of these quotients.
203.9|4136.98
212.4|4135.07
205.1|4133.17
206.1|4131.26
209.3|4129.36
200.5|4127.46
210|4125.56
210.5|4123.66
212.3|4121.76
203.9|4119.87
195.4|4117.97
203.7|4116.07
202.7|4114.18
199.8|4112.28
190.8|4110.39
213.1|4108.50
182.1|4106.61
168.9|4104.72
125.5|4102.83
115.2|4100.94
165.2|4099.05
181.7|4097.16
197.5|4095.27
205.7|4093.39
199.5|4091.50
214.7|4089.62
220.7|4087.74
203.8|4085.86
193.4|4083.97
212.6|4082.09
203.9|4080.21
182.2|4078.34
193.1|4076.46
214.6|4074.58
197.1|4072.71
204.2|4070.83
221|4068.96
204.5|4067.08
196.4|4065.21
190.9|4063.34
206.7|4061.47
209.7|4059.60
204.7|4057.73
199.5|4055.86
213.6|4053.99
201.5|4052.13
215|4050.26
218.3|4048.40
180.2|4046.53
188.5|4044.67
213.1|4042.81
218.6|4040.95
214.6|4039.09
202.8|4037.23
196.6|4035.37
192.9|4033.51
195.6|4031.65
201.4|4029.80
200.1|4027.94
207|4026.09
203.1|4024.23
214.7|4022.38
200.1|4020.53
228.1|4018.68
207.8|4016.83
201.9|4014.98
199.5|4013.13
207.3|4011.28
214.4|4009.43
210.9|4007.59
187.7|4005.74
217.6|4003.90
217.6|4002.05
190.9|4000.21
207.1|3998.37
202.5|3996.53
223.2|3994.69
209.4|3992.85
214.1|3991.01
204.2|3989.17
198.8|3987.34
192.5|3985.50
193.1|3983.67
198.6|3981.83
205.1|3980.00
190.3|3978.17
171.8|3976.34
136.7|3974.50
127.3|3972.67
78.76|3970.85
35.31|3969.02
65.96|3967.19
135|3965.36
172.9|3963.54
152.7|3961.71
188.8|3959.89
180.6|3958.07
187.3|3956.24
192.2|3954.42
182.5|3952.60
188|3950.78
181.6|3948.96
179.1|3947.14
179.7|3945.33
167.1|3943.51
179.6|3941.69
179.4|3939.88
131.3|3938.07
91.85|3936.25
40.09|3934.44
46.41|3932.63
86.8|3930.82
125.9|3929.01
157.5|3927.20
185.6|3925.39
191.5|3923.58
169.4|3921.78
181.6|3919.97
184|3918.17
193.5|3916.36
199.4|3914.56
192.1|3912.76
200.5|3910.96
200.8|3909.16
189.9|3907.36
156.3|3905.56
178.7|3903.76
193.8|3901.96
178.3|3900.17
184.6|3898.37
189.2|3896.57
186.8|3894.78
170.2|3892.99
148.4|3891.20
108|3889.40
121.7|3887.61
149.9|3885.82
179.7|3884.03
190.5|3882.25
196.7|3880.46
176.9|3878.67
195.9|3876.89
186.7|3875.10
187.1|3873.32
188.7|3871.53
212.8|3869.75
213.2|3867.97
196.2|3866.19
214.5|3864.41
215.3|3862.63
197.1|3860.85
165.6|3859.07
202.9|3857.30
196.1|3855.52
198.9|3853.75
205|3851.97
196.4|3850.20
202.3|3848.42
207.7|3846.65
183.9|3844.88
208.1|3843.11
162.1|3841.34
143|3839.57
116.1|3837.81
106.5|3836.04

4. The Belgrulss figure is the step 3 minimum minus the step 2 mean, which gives -178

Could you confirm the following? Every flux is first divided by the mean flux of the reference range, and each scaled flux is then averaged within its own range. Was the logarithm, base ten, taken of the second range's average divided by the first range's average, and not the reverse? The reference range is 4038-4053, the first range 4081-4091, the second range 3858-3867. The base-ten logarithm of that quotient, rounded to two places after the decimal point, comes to -0.02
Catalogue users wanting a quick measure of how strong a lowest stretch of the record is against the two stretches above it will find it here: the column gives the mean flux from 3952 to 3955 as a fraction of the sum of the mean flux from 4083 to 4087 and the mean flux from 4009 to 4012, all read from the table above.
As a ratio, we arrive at 0.46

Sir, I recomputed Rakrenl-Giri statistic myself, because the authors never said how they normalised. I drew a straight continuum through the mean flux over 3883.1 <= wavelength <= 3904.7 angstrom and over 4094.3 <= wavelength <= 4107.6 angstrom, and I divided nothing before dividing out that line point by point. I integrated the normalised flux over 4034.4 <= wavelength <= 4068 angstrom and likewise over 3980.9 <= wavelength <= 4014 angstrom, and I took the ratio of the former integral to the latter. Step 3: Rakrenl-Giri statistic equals 1.02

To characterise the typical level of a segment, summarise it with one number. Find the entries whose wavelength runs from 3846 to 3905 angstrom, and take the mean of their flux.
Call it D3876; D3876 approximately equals 186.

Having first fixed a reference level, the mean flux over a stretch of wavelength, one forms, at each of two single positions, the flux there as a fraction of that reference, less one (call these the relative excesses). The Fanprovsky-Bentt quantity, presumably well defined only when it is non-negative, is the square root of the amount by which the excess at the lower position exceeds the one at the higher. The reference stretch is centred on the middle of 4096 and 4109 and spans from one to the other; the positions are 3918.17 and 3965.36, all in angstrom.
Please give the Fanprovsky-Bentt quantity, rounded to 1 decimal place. 0.5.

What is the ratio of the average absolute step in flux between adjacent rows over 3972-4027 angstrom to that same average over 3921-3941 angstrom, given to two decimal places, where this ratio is 0.39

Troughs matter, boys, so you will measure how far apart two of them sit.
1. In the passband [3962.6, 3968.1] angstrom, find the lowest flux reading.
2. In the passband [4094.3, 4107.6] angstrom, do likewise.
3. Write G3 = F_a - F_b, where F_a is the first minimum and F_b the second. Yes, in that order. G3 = -49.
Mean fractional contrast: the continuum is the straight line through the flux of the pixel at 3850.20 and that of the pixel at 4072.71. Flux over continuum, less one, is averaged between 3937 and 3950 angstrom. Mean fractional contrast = -0.13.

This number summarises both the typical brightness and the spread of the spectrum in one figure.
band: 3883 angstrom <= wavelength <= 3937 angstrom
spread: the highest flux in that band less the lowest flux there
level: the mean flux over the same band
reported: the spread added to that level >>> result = 320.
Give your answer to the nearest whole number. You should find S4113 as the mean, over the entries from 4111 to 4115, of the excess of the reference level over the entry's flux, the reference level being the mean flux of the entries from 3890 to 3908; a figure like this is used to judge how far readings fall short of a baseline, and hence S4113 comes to -24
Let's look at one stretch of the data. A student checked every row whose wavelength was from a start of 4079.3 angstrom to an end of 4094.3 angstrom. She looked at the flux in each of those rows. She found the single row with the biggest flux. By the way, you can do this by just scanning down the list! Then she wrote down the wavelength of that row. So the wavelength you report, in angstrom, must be 4087.74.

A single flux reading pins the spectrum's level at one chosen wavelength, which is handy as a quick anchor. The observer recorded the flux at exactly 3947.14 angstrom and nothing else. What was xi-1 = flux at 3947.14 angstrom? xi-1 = 179.1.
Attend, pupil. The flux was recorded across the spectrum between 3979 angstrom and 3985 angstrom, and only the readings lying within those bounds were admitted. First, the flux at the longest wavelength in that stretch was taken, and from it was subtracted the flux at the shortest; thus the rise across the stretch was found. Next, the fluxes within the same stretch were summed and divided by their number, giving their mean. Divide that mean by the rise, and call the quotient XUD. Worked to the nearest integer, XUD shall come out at -17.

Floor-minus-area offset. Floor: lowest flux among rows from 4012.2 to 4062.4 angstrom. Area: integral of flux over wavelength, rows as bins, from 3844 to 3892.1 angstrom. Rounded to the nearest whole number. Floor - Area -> -8791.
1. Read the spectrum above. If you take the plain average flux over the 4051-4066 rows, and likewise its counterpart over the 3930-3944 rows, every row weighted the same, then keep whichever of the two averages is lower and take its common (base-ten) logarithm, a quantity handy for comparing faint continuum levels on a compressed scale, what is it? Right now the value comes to 2.06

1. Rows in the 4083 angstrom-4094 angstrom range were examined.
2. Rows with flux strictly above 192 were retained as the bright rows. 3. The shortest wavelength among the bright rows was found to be 4083.97 angstrom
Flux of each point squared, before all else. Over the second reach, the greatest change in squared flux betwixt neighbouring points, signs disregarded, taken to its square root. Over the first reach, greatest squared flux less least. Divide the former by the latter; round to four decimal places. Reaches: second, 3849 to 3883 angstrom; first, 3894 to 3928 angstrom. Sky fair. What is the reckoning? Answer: 0.0074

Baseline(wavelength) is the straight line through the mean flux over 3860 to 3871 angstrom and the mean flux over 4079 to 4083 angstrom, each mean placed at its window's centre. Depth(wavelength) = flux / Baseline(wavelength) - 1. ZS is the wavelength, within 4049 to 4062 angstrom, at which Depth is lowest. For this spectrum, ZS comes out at 4055.86 angstrom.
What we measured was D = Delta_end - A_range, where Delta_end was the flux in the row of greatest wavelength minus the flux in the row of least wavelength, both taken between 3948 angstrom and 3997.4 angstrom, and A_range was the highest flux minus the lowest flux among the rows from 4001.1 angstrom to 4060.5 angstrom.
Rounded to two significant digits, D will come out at -27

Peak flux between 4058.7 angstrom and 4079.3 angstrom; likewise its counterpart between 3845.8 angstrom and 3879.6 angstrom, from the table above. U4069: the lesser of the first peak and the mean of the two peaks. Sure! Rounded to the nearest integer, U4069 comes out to 218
